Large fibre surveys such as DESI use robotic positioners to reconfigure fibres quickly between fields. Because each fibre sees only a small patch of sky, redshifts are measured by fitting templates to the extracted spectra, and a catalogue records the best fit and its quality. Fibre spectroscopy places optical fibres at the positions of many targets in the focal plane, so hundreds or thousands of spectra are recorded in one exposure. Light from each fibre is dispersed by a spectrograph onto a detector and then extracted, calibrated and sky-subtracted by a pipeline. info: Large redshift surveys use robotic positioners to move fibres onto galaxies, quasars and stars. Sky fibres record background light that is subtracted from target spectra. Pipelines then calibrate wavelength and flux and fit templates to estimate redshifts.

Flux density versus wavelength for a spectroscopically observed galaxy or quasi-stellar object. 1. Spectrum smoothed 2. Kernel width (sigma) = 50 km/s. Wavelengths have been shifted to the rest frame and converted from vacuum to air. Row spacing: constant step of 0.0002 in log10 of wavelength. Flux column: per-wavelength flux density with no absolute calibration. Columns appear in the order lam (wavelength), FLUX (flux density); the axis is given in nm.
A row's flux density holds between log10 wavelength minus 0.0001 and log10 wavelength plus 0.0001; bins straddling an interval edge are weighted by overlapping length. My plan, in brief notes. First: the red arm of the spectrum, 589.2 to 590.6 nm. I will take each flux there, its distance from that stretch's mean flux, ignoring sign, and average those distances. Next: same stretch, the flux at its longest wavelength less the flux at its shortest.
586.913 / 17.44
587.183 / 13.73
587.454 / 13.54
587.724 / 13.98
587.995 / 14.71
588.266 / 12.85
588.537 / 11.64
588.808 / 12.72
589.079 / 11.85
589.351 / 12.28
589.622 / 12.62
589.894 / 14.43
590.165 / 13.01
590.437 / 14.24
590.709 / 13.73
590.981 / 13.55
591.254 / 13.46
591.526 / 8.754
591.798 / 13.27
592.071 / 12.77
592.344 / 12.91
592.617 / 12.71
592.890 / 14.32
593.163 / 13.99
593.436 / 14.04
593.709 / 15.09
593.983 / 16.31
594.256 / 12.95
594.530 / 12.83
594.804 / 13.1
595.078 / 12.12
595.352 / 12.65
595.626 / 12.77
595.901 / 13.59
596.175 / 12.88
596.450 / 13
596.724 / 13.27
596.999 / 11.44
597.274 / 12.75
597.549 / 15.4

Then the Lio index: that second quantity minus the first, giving 1.1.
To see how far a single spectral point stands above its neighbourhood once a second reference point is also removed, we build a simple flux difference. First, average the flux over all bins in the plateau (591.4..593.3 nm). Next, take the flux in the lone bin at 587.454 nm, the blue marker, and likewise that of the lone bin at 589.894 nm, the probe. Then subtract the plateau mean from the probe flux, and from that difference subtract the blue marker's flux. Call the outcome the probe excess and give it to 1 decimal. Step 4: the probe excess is -11.8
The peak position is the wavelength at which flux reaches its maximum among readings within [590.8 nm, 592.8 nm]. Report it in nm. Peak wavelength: 590.981 nm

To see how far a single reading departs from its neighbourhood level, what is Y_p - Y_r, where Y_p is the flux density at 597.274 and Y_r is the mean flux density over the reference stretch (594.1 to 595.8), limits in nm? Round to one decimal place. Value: 0.0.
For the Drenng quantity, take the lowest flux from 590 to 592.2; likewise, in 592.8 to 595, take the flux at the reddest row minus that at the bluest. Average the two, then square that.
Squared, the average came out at 14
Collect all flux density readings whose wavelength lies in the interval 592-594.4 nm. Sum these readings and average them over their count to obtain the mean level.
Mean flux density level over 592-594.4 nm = 13.9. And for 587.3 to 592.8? 13.0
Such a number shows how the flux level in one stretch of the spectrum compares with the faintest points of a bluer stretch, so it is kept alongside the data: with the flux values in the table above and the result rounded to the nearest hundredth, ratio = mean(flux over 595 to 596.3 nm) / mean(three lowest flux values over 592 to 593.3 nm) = 1.00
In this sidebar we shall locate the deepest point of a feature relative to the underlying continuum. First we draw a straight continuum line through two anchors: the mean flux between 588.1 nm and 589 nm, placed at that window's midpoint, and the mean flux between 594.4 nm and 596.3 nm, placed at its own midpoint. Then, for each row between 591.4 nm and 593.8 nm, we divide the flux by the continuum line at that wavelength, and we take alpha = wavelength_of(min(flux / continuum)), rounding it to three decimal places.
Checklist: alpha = 591.526 nm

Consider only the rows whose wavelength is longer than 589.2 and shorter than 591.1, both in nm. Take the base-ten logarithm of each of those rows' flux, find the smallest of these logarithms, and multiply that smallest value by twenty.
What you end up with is 21.8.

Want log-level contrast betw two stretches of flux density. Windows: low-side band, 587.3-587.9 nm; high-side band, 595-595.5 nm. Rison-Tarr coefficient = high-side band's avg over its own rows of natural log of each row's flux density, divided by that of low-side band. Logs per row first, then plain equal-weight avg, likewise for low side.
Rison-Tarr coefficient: 0.96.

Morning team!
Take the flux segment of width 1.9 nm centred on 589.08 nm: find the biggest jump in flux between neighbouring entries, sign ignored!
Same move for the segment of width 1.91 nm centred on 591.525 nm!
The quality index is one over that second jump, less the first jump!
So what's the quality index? -1.6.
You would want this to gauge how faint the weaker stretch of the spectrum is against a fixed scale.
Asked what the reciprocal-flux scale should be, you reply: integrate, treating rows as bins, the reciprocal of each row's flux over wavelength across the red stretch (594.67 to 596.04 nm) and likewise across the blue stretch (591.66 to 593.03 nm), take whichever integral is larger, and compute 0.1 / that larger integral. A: 0.94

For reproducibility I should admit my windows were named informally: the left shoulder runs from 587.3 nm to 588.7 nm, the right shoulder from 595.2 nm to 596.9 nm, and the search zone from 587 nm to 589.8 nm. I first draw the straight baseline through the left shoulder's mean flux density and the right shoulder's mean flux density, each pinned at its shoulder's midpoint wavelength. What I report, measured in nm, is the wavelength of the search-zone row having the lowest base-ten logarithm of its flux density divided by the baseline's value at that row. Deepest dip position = 588.537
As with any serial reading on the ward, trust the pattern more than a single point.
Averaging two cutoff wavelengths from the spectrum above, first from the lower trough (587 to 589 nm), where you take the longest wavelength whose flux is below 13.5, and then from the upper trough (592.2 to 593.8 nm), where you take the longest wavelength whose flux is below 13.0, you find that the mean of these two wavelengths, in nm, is 590.71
